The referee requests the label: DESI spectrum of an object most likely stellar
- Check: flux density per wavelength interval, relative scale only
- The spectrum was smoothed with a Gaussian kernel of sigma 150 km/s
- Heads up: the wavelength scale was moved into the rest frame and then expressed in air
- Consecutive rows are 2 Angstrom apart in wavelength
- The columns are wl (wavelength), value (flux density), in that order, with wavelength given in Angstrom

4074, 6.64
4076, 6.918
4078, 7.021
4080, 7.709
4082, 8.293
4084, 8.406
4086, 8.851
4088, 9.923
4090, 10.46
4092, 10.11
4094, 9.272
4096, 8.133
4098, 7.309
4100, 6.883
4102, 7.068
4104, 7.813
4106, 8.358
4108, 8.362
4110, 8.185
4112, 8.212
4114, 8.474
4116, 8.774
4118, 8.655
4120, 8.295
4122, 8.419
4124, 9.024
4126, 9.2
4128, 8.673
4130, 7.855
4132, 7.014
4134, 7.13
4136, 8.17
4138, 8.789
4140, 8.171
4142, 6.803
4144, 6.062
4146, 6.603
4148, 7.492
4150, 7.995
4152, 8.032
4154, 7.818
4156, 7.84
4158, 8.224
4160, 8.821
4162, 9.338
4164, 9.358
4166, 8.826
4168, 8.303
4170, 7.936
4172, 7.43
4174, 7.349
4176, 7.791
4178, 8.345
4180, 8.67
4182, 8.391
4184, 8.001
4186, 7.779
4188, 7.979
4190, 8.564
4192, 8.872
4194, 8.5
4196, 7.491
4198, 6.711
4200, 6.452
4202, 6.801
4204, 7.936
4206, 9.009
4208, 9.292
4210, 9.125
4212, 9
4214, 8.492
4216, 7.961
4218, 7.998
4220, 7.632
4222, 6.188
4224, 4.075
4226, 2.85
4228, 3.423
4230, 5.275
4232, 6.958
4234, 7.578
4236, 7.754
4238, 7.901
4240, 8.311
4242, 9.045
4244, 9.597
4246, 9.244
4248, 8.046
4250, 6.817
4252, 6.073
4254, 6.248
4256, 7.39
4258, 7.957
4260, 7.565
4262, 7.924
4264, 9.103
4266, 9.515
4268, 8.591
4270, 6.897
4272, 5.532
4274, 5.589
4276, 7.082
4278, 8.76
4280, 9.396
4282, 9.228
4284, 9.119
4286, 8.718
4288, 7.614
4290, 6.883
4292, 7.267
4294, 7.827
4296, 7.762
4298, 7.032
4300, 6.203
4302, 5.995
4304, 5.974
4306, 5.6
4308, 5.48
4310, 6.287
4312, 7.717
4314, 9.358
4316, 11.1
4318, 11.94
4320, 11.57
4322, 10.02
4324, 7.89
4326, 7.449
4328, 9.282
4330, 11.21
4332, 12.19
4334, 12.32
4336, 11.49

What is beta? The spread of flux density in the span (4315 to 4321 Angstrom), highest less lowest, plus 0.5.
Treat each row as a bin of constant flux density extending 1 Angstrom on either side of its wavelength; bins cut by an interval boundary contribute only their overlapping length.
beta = 1.3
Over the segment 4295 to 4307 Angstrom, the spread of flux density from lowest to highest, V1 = 2.2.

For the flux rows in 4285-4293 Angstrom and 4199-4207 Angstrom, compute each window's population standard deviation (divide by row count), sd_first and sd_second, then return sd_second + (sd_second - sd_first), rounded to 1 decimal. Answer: 1.3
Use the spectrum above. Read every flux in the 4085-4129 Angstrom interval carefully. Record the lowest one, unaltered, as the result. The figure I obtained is 6.883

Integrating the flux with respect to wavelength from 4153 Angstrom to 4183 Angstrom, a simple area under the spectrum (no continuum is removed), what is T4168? 249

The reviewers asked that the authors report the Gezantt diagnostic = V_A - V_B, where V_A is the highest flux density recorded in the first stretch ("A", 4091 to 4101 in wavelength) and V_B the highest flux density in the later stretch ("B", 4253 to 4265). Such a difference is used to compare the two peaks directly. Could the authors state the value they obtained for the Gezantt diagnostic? 1.0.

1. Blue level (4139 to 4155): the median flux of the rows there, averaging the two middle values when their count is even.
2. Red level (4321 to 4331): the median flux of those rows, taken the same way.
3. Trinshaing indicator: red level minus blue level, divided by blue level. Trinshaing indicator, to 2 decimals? 0.21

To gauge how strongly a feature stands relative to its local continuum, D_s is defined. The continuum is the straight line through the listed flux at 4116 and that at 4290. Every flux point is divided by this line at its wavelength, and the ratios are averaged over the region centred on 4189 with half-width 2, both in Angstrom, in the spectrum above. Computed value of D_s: 1.04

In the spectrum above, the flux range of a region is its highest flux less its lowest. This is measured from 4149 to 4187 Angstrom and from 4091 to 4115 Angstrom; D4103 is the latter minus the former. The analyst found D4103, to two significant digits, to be 1.2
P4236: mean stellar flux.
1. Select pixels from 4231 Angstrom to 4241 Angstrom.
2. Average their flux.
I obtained 7.7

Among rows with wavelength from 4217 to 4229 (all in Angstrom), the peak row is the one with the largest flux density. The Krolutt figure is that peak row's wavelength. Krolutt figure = 4218 Angstrom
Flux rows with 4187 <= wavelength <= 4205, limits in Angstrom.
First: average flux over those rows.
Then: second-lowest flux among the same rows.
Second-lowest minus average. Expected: -1.0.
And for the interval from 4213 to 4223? 0.0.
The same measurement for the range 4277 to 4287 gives -0.3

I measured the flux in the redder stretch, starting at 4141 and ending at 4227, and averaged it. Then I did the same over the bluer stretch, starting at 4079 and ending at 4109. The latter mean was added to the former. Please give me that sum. 16.2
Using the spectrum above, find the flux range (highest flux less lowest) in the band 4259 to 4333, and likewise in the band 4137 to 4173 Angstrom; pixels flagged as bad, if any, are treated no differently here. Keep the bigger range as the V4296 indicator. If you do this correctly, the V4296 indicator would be 6.71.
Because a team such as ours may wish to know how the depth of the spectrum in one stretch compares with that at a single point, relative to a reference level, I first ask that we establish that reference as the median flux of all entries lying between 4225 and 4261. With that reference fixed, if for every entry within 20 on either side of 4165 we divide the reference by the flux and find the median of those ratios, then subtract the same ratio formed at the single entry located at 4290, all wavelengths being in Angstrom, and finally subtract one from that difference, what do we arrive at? -1.16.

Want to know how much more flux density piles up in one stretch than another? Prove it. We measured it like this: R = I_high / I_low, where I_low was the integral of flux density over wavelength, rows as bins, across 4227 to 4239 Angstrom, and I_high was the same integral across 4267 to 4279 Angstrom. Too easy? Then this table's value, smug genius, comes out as 1.1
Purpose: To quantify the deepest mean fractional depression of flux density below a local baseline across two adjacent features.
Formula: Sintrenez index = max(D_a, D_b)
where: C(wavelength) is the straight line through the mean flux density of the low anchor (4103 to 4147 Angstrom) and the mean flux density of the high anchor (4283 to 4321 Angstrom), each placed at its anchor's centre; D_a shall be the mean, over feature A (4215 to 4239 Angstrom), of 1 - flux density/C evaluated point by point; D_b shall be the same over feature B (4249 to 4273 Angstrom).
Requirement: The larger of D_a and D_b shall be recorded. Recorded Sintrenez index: 0.207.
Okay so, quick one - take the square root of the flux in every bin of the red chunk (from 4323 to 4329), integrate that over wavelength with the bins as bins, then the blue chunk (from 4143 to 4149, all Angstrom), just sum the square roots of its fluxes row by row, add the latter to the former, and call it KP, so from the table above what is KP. 24.9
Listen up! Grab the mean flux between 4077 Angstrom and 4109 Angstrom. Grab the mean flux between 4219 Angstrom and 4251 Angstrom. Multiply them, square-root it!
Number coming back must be 7.61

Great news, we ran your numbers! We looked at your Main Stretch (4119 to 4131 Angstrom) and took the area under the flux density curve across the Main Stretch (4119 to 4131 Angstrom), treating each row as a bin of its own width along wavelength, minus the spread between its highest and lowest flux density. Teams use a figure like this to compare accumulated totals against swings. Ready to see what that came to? 102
